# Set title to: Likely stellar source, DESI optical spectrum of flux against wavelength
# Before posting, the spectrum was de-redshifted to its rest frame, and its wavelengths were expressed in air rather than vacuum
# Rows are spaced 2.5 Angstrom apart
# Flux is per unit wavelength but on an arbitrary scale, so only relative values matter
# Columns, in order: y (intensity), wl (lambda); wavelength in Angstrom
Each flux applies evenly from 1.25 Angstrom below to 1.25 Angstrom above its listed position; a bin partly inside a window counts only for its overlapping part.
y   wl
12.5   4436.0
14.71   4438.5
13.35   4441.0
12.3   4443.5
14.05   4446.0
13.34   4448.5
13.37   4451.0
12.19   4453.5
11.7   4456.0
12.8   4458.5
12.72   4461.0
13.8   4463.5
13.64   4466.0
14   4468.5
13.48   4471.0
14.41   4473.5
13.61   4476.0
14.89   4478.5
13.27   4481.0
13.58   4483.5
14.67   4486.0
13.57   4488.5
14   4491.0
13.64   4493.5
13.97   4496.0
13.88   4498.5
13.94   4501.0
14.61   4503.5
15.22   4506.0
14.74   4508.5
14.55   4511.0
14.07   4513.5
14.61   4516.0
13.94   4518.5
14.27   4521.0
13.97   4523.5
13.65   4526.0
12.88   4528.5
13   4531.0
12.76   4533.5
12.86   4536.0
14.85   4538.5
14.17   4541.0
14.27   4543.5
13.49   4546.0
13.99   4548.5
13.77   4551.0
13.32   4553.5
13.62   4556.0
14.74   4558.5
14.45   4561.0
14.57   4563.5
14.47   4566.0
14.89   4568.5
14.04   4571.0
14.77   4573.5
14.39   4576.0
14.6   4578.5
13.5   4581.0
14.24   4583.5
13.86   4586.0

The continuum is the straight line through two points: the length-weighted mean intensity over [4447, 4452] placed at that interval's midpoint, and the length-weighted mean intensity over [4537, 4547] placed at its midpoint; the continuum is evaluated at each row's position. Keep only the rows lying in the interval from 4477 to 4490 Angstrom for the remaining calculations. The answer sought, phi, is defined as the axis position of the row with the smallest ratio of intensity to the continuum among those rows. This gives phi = 4481.0 Angstrom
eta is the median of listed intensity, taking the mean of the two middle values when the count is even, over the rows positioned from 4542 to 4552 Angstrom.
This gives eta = 13.9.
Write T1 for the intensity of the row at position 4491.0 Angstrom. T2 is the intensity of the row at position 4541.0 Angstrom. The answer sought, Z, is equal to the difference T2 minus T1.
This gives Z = 0.17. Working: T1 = 14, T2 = 14.17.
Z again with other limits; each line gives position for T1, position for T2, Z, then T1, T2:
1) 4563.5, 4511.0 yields -0.02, 14.57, 14.55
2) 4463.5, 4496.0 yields 0.17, 13.8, 13.97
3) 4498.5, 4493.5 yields -0.24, 13.88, 13.64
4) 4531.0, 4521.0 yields 1.27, 13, 14.27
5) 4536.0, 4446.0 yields 1.19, 12.86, 14.05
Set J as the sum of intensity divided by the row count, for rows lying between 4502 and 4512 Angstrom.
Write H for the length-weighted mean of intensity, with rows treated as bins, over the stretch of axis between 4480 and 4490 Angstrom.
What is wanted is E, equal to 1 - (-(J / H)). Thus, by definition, 2.07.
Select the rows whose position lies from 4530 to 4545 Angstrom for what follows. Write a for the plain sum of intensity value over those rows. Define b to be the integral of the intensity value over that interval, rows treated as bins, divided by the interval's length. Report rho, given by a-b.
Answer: 68.3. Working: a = 81.9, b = 13.7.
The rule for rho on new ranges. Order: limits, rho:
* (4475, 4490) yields 69.7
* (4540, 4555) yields 69.2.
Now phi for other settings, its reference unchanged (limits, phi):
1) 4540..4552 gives 4546.0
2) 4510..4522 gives 4518.5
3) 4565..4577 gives 4571.0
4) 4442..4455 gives 4453.5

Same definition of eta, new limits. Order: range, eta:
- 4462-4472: 13.7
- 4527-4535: 12.9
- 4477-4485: 13.6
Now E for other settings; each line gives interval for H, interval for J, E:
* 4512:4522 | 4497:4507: 2.01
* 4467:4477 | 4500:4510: 2.05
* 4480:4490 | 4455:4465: 1.92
